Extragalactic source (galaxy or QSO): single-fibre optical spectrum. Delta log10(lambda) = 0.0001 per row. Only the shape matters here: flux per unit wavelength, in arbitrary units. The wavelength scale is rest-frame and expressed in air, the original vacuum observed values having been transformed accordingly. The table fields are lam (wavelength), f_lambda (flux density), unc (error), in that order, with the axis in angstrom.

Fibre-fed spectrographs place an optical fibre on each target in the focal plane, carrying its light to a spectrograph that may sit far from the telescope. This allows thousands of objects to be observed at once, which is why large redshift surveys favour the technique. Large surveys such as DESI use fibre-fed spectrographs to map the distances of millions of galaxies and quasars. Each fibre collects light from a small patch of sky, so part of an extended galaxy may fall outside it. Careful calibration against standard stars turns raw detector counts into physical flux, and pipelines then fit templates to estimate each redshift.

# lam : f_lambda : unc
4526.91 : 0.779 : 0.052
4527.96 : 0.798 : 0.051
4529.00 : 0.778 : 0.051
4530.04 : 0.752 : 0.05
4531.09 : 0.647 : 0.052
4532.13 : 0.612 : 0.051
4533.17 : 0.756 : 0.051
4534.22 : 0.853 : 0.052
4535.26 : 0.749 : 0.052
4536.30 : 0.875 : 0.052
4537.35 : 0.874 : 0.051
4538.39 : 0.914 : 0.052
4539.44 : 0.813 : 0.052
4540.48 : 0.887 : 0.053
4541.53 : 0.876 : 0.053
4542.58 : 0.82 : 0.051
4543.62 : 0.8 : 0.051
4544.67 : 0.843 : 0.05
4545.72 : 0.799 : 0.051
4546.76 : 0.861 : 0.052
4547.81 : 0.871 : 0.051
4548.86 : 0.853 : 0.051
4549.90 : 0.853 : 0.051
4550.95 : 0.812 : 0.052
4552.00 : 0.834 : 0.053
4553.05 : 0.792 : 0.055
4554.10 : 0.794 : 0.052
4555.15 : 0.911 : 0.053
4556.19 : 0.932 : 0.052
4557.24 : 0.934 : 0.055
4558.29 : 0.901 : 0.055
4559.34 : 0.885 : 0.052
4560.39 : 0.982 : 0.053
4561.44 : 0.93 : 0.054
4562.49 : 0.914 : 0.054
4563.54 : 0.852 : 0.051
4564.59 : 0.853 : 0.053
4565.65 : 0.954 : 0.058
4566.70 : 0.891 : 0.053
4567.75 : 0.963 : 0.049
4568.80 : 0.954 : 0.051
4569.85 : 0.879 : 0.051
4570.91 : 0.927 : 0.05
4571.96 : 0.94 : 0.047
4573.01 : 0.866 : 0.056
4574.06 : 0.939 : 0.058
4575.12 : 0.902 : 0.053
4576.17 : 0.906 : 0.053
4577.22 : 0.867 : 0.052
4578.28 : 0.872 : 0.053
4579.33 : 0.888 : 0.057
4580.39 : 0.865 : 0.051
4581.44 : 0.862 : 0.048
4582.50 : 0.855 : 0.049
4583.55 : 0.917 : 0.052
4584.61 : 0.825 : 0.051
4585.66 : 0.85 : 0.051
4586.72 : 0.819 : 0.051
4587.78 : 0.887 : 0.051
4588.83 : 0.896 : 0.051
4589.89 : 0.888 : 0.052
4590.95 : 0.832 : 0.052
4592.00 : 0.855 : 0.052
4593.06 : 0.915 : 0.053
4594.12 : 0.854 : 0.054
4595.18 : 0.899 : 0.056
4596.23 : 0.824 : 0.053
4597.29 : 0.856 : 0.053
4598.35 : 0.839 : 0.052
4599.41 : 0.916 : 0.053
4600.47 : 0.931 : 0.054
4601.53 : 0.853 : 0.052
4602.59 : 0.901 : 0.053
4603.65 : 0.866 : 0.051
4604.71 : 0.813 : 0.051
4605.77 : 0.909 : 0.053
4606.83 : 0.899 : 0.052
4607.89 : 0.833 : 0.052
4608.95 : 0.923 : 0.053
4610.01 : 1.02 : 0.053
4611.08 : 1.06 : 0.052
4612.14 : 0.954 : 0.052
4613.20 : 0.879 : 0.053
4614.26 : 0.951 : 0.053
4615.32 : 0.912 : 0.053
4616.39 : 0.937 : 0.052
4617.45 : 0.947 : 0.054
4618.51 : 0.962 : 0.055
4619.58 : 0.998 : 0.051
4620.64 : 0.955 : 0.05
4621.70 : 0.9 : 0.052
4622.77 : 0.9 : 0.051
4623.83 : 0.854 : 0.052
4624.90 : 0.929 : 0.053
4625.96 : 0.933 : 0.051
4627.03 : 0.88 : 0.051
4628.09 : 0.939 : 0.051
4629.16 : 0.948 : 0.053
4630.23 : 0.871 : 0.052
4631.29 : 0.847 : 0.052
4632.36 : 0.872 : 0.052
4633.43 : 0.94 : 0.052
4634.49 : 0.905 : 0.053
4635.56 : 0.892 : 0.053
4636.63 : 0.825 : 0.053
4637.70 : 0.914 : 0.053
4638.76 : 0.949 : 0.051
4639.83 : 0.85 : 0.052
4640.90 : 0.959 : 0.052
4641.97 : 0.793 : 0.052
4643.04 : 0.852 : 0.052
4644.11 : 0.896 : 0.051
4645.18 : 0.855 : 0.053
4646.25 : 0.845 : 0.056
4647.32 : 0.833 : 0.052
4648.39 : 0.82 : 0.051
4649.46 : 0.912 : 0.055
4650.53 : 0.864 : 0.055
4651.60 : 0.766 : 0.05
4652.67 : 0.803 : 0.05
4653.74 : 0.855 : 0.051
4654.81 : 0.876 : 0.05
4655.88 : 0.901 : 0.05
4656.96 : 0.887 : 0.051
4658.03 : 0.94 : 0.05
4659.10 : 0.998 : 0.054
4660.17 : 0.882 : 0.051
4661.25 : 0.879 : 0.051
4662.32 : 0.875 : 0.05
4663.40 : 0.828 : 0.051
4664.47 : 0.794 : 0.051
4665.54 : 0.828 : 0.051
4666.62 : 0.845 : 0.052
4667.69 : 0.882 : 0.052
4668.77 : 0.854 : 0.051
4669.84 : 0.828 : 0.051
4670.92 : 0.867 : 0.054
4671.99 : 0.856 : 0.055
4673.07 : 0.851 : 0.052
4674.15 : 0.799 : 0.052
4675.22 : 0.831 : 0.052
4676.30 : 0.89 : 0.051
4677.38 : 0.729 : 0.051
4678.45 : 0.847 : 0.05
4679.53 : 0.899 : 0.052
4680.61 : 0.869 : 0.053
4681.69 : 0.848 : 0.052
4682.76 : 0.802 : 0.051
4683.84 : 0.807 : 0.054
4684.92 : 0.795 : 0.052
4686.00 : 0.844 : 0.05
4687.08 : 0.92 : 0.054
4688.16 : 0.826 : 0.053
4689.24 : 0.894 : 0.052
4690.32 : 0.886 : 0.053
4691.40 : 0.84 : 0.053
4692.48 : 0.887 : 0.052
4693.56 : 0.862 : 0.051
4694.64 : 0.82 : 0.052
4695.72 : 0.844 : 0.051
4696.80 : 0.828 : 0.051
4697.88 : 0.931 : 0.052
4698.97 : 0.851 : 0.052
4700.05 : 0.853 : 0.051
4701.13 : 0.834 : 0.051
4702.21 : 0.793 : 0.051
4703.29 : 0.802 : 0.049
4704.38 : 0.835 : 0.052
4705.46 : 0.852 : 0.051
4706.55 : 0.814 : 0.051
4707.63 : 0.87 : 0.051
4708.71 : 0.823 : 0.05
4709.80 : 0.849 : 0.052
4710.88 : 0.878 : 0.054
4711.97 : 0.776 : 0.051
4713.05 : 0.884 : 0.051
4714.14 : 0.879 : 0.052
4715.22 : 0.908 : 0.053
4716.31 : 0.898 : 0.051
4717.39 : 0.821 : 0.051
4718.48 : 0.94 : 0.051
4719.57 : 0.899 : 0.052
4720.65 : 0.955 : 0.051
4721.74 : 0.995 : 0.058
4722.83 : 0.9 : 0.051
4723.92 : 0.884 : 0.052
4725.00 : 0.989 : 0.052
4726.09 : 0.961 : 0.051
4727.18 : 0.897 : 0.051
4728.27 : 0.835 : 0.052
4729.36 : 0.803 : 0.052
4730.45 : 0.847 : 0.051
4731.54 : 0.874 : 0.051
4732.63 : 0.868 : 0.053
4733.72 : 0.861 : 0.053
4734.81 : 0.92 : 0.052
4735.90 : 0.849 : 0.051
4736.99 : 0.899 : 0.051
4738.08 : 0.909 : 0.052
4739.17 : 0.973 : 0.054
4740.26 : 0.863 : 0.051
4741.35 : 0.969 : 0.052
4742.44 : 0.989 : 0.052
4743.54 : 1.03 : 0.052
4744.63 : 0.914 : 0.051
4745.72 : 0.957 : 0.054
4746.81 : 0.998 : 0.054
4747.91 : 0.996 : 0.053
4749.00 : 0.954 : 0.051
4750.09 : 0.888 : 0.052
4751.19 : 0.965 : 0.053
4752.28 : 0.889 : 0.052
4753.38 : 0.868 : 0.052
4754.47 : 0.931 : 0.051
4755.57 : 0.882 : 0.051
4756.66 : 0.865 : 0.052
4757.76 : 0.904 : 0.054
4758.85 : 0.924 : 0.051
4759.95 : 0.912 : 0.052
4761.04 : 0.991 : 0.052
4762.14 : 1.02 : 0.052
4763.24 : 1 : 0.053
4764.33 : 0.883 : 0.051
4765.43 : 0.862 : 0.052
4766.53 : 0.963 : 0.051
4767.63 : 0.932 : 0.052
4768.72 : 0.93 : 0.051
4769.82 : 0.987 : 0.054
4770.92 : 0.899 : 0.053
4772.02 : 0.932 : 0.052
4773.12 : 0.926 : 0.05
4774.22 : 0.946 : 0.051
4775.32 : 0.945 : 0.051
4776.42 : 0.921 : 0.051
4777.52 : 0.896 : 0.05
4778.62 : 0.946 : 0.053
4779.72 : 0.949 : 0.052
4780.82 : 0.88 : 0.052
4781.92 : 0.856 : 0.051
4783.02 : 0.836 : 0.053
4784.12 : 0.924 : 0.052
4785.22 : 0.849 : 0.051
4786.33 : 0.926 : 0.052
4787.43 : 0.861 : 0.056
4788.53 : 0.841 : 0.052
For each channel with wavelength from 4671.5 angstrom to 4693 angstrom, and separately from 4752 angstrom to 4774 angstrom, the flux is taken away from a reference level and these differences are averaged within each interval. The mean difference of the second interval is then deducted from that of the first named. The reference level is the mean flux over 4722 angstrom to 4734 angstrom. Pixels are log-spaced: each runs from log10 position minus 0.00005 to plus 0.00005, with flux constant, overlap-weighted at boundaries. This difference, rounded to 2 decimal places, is 0.08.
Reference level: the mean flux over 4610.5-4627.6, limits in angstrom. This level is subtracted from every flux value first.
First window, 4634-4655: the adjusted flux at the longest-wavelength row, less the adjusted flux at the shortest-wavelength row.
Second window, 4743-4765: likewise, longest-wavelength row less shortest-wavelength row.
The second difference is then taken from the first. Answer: 0.12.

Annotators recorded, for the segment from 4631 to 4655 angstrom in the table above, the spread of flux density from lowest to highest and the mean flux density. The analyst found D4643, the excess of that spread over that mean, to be -0.67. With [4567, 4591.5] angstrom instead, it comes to -0.74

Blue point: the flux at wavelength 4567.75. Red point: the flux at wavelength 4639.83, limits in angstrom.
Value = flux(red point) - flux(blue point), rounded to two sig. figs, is -0.11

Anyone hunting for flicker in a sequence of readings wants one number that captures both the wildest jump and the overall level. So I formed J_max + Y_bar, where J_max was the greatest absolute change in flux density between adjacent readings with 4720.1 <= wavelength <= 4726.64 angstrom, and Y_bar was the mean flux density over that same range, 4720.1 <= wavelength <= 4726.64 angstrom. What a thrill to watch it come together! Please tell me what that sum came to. 1.05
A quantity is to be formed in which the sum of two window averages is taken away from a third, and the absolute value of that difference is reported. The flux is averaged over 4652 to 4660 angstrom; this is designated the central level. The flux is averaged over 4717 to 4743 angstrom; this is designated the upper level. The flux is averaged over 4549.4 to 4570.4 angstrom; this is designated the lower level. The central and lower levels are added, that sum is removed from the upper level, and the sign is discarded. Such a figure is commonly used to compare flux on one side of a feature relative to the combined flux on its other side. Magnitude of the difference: 0.88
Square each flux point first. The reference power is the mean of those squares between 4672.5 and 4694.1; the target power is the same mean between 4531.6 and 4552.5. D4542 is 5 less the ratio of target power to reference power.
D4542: 4.04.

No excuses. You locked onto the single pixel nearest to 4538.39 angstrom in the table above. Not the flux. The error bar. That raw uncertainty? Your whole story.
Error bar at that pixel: 0.0520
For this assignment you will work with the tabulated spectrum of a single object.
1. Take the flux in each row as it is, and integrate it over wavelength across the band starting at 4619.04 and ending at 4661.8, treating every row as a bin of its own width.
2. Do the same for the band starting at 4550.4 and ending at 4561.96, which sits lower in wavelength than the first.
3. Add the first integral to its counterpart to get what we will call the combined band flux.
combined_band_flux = 48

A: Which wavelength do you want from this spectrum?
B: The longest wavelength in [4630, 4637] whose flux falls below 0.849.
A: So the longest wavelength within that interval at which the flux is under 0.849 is 4636.63 angstrom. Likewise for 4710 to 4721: 4717.39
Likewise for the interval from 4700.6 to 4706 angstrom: 4704.38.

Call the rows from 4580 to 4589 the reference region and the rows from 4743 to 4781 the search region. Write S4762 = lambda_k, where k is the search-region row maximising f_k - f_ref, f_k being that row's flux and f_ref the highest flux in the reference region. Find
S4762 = 4743.54 angstrom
